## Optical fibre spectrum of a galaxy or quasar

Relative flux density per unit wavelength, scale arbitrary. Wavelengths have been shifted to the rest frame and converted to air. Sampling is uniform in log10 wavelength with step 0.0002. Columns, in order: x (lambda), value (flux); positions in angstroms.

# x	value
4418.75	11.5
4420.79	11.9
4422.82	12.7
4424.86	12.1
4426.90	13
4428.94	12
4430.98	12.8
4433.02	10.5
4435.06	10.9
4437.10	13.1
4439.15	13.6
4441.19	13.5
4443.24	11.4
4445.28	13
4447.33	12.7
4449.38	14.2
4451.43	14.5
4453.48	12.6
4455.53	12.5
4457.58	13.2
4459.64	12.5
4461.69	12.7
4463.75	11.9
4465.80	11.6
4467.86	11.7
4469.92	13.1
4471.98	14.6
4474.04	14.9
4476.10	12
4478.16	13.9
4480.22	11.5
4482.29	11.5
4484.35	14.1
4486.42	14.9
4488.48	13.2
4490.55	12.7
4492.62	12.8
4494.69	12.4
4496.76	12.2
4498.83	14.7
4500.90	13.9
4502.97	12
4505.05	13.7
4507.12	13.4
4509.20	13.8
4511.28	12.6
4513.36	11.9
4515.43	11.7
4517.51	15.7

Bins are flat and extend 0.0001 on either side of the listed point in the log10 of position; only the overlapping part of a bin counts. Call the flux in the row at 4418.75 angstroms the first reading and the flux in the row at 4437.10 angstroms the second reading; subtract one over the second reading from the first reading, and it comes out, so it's 11.4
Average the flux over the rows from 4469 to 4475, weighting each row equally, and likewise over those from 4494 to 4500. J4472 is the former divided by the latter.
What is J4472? 1.08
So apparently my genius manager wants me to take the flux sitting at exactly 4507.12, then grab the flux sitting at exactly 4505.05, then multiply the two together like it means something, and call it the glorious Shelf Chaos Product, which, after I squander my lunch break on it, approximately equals 184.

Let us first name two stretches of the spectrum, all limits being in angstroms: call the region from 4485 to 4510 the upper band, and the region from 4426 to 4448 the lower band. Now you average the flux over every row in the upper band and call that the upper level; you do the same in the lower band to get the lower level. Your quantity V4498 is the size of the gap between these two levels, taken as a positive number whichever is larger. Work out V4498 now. 0.9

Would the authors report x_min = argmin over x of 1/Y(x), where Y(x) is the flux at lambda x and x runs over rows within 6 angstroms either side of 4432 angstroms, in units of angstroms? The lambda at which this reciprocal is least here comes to 4437.10 angstroms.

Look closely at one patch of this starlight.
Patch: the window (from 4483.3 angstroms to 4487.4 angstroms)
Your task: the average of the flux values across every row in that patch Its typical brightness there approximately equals 14.5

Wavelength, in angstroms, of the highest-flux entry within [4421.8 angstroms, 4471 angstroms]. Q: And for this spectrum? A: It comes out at 4451.43 angstroms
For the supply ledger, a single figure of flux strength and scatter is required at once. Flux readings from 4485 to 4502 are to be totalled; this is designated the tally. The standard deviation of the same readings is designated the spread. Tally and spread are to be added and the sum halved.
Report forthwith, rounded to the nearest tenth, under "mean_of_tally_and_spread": 53.9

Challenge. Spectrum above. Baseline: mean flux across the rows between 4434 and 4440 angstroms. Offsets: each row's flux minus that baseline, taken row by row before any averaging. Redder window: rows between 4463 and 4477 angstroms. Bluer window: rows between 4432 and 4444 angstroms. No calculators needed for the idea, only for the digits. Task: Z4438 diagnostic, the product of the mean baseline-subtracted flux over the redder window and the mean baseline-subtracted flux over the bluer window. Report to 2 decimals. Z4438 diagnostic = -0.11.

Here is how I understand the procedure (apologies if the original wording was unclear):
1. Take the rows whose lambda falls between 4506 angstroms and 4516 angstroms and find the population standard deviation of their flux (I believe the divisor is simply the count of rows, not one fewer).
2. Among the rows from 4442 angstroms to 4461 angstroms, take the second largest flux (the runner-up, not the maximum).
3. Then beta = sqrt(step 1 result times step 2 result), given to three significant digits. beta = 3.41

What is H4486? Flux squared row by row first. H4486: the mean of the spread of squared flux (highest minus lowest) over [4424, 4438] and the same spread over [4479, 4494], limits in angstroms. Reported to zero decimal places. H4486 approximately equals 76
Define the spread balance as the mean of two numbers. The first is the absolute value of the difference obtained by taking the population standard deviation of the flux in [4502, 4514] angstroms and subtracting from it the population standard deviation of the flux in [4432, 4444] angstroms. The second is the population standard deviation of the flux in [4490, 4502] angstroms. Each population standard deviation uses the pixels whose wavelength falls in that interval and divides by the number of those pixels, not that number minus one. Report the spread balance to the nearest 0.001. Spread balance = 0.692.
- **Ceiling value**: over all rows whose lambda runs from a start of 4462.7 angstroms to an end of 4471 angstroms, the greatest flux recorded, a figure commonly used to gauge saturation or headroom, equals 13.1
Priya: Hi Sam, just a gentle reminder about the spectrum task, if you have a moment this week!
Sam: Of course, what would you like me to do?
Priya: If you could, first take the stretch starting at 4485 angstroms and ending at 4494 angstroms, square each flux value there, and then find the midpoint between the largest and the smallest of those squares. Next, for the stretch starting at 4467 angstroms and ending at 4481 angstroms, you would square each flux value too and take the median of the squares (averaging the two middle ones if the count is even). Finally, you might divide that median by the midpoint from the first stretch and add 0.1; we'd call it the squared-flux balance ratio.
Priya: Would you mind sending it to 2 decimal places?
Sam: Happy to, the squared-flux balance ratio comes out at 1.00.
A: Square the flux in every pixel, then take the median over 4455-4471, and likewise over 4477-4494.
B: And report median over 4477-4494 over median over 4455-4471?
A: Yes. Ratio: 1.08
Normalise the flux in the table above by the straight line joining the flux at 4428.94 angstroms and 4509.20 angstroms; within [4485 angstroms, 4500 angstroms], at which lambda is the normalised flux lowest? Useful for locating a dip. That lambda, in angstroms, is 4496.76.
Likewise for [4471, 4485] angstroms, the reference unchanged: 4482.29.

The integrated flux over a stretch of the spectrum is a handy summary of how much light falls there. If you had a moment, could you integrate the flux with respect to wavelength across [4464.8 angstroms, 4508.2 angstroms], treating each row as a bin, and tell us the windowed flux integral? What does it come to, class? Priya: 568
